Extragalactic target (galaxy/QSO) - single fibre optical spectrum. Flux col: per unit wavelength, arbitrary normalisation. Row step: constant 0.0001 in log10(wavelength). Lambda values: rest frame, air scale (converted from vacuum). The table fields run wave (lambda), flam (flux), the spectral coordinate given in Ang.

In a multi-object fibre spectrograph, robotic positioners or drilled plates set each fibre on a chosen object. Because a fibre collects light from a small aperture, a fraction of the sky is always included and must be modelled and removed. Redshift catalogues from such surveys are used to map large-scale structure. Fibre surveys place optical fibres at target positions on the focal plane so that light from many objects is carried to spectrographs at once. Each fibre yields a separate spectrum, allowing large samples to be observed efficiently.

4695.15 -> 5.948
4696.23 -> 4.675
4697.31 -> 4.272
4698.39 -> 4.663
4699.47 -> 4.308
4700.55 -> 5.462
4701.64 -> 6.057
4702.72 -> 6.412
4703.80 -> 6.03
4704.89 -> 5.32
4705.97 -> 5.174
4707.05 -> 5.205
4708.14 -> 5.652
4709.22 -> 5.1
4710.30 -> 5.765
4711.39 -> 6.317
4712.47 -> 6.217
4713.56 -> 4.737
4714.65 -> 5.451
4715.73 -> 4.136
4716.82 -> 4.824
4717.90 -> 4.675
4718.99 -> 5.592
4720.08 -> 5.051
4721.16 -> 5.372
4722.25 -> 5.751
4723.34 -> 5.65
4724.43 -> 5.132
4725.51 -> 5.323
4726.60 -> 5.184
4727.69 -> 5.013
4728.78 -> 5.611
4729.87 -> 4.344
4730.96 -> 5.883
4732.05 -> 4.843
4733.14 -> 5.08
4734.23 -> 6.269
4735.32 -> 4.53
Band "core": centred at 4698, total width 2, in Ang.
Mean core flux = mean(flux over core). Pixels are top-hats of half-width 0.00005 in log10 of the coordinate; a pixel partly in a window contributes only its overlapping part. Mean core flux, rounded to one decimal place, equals 4.5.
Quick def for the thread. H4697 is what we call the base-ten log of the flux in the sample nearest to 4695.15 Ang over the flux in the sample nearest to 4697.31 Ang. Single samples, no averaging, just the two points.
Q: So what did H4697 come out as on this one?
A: 0.14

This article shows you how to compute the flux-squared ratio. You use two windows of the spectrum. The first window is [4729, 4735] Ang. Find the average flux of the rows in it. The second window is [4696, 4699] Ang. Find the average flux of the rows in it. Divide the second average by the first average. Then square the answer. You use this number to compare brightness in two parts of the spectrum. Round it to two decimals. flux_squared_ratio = 0.74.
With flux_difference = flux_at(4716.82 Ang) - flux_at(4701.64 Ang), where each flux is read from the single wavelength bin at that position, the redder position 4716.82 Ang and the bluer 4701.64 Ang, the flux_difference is -1.2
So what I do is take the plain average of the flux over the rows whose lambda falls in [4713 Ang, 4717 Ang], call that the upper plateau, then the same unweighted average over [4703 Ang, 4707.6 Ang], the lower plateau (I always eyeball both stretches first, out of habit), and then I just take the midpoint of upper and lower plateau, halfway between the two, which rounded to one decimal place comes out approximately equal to 5.1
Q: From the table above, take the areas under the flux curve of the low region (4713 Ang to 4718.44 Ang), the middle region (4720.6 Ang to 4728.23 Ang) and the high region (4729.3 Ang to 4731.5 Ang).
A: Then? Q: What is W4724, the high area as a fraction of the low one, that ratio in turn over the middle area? 0.011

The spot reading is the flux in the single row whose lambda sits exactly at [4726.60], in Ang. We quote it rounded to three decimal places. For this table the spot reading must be 5.184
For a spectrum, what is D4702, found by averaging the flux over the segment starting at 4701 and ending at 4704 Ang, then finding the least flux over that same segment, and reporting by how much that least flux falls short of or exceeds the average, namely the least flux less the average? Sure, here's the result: -0.1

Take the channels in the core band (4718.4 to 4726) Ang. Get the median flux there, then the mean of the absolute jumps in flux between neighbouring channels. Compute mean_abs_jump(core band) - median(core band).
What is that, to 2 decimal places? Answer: -5.03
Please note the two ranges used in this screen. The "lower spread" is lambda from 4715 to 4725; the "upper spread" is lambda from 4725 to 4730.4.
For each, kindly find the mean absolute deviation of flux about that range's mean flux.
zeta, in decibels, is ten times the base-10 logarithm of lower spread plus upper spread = -1.3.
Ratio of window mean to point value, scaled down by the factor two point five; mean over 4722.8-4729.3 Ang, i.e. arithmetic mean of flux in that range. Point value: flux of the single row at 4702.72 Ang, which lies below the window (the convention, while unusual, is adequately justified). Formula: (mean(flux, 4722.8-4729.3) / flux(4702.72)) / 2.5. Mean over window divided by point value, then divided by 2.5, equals 0.332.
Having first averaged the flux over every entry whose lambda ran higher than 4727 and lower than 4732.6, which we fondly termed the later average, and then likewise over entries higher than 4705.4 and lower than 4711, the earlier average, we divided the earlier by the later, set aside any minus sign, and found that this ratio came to 1.05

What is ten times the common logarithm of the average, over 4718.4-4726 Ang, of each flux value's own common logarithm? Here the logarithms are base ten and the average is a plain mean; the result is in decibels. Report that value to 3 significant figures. -1.35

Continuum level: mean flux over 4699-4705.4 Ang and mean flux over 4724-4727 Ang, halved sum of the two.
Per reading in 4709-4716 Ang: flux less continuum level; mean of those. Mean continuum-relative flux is 0.0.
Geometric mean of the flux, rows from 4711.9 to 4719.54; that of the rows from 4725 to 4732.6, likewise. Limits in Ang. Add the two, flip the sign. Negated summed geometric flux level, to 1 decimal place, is -10.2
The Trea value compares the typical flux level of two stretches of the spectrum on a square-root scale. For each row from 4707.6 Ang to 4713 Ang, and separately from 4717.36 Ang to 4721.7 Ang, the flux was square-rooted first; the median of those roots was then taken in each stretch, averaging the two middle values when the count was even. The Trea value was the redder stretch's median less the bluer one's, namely -0.12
